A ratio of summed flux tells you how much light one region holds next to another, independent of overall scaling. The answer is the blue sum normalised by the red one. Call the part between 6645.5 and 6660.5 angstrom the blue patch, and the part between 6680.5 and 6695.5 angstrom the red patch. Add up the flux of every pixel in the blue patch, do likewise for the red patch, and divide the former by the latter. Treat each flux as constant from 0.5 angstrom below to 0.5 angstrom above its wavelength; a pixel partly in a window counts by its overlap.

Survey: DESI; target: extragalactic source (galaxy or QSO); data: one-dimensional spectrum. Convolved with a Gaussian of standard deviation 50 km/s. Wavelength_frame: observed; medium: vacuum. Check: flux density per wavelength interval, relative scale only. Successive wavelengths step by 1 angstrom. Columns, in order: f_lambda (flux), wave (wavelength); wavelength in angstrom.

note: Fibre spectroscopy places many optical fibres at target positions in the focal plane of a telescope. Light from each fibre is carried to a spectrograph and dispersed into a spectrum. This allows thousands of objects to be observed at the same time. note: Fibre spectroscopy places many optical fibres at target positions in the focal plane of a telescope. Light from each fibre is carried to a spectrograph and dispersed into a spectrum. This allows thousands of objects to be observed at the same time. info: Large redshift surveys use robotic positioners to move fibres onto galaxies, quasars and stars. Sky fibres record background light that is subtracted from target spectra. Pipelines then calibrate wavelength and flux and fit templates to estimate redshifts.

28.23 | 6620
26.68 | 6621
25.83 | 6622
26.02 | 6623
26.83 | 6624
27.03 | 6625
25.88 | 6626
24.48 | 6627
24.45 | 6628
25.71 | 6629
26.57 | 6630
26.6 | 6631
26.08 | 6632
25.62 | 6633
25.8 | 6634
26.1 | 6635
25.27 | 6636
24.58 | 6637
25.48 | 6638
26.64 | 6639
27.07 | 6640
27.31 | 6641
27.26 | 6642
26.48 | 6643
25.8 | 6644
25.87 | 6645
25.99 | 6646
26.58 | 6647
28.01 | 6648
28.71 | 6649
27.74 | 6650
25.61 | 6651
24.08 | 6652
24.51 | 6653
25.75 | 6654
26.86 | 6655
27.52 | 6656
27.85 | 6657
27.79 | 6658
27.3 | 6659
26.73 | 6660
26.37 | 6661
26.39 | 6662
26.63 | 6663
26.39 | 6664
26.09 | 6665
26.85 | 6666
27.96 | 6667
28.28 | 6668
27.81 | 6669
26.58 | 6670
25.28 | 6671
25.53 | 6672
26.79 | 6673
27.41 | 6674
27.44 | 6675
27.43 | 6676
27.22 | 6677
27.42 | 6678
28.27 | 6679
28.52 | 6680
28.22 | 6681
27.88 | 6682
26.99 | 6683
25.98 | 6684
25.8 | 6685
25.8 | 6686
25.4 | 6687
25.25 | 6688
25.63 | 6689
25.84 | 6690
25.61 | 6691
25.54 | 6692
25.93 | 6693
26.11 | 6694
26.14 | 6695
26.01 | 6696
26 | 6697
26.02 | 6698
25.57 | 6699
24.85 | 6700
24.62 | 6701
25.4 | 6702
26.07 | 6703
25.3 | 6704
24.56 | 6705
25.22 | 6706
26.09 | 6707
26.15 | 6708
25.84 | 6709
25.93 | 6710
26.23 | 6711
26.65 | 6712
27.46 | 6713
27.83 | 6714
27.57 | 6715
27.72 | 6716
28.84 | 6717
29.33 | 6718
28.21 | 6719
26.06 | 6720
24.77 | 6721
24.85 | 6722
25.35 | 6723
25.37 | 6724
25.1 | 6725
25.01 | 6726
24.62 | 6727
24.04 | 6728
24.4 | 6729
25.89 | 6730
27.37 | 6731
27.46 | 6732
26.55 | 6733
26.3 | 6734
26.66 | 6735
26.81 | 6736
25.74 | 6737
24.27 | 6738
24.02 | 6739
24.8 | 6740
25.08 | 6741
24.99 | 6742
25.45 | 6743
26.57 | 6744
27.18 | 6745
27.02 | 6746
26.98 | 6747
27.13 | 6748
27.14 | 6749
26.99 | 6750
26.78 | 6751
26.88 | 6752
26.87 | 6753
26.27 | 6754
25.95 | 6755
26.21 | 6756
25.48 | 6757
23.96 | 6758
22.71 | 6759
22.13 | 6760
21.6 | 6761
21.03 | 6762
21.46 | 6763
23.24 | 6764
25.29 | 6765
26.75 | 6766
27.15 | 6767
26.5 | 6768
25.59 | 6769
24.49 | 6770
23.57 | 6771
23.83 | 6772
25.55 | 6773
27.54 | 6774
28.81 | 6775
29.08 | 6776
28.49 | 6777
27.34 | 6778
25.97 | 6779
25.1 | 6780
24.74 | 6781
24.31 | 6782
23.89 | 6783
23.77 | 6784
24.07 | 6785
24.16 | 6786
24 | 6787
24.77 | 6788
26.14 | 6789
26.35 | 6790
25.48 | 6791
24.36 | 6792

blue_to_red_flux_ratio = 1.023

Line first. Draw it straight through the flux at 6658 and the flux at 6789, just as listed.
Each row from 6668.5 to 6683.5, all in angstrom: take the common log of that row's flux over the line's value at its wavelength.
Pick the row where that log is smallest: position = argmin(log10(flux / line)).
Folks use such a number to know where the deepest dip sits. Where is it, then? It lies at 6671 angstrom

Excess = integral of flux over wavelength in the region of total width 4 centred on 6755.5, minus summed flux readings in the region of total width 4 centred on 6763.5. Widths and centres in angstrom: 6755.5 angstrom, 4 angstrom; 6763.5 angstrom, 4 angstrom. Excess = 13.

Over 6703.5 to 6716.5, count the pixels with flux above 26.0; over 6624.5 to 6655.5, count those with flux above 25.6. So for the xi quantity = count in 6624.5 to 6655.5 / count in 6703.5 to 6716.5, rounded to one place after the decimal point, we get 3.0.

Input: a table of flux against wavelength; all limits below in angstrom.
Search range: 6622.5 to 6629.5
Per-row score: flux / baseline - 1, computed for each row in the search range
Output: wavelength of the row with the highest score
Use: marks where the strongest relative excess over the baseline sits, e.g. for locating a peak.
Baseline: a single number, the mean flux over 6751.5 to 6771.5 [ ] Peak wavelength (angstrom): 6625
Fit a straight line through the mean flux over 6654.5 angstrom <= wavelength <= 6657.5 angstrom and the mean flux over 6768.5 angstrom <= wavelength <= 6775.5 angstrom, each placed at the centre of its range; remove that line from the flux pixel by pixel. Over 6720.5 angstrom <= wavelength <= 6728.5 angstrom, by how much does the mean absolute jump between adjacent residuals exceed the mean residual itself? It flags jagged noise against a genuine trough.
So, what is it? 1.74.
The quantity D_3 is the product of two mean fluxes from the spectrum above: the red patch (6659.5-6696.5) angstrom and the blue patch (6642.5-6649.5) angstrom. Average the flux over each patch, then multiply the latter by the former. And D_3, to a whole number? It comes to 713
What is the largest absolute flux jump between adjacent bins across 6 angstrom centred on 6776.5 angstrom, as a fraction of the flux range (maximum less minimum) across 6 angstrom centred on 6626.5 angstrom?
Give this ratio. 0.53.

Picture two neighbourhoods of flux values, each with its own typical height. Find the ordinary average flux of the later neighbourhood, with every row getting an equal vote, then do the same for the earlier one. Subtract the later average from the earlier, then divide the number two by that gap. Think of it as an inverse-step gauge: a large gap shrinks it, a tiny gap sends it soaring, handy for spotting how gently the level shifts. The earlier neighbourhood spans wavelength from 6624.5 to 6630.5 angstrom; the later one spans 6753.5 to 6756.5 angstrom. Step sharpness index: -4.4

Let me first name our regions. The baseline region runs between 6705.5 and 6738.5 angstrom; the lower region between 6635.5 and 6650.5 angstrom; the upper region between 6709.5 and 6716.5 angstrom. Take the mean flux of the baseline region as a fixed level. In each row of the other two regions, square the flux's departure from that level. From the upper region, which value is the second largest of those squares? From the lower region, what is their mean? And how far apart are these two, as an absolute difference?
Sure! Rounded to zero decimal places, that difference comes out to 1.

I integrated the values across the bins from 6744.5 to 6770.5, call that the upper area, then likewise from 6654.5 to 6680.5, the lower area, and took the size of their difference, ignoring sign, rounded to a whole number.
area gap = 46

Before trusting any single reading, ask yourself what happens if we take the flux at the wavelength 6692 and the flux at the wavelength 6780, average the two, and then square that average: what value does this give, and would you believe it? 641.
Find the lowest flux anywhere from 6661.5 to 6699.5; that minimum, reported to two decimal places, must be 25.25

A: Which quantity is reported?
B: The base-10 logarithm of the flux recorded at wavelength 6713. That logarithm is 1.44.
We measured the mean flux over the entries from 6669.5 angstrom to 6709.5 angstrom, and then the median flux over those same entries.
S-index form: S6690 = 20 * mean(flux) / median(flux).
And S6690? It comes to 20.16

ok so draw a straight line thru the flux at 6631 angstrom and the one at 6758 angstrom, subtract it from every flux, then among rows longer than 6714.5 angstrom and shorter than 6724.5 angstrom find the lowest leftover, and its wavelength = 6721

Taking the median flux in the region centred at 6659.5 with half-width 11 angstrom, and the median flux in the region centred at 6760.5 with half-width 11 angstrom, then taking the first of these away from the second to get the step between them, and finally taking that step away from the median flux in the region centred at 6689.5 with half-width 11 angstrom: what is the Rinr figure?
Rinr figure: 27.2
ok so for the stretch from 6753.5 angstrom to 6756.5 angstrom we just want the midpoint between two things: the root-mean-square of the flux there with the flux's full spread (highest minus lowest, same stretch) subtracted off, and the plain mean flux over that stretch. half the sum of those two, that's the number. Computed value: 26.0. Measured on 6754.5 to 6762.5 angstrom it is 21.1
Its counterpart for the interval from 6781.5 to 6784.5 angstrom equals 23.7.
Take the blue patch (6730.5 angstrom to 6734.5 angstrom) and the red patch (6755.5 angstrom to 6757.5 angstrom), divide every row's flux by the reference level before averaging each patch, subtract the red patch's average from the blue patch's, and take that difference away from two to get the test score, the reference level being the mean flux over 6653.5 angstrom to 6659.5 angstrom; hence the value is 1.96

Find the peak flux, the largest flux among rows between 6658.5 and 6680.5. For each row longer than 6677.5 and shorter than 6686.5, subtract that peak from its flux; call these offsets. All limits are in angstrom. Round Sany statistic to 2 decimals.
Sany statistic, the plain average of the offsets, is -1.31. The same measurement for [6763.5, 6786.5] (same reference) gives -2.90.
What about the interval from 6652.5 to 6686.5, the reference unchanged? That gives -1.59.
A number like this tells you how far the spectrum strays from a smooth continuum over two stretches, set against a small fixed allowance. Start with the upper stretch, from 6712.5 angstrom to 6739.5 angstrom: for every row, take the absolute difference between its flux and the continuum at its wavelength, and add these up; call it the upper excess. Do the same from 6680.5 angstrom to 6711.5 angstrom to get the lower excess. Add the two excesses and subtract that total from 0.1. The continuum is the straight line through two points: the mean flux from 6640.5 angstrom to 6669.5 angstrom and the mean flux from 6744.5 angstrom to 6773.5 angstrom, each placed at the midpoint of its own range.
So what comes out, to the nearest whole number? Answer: -53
